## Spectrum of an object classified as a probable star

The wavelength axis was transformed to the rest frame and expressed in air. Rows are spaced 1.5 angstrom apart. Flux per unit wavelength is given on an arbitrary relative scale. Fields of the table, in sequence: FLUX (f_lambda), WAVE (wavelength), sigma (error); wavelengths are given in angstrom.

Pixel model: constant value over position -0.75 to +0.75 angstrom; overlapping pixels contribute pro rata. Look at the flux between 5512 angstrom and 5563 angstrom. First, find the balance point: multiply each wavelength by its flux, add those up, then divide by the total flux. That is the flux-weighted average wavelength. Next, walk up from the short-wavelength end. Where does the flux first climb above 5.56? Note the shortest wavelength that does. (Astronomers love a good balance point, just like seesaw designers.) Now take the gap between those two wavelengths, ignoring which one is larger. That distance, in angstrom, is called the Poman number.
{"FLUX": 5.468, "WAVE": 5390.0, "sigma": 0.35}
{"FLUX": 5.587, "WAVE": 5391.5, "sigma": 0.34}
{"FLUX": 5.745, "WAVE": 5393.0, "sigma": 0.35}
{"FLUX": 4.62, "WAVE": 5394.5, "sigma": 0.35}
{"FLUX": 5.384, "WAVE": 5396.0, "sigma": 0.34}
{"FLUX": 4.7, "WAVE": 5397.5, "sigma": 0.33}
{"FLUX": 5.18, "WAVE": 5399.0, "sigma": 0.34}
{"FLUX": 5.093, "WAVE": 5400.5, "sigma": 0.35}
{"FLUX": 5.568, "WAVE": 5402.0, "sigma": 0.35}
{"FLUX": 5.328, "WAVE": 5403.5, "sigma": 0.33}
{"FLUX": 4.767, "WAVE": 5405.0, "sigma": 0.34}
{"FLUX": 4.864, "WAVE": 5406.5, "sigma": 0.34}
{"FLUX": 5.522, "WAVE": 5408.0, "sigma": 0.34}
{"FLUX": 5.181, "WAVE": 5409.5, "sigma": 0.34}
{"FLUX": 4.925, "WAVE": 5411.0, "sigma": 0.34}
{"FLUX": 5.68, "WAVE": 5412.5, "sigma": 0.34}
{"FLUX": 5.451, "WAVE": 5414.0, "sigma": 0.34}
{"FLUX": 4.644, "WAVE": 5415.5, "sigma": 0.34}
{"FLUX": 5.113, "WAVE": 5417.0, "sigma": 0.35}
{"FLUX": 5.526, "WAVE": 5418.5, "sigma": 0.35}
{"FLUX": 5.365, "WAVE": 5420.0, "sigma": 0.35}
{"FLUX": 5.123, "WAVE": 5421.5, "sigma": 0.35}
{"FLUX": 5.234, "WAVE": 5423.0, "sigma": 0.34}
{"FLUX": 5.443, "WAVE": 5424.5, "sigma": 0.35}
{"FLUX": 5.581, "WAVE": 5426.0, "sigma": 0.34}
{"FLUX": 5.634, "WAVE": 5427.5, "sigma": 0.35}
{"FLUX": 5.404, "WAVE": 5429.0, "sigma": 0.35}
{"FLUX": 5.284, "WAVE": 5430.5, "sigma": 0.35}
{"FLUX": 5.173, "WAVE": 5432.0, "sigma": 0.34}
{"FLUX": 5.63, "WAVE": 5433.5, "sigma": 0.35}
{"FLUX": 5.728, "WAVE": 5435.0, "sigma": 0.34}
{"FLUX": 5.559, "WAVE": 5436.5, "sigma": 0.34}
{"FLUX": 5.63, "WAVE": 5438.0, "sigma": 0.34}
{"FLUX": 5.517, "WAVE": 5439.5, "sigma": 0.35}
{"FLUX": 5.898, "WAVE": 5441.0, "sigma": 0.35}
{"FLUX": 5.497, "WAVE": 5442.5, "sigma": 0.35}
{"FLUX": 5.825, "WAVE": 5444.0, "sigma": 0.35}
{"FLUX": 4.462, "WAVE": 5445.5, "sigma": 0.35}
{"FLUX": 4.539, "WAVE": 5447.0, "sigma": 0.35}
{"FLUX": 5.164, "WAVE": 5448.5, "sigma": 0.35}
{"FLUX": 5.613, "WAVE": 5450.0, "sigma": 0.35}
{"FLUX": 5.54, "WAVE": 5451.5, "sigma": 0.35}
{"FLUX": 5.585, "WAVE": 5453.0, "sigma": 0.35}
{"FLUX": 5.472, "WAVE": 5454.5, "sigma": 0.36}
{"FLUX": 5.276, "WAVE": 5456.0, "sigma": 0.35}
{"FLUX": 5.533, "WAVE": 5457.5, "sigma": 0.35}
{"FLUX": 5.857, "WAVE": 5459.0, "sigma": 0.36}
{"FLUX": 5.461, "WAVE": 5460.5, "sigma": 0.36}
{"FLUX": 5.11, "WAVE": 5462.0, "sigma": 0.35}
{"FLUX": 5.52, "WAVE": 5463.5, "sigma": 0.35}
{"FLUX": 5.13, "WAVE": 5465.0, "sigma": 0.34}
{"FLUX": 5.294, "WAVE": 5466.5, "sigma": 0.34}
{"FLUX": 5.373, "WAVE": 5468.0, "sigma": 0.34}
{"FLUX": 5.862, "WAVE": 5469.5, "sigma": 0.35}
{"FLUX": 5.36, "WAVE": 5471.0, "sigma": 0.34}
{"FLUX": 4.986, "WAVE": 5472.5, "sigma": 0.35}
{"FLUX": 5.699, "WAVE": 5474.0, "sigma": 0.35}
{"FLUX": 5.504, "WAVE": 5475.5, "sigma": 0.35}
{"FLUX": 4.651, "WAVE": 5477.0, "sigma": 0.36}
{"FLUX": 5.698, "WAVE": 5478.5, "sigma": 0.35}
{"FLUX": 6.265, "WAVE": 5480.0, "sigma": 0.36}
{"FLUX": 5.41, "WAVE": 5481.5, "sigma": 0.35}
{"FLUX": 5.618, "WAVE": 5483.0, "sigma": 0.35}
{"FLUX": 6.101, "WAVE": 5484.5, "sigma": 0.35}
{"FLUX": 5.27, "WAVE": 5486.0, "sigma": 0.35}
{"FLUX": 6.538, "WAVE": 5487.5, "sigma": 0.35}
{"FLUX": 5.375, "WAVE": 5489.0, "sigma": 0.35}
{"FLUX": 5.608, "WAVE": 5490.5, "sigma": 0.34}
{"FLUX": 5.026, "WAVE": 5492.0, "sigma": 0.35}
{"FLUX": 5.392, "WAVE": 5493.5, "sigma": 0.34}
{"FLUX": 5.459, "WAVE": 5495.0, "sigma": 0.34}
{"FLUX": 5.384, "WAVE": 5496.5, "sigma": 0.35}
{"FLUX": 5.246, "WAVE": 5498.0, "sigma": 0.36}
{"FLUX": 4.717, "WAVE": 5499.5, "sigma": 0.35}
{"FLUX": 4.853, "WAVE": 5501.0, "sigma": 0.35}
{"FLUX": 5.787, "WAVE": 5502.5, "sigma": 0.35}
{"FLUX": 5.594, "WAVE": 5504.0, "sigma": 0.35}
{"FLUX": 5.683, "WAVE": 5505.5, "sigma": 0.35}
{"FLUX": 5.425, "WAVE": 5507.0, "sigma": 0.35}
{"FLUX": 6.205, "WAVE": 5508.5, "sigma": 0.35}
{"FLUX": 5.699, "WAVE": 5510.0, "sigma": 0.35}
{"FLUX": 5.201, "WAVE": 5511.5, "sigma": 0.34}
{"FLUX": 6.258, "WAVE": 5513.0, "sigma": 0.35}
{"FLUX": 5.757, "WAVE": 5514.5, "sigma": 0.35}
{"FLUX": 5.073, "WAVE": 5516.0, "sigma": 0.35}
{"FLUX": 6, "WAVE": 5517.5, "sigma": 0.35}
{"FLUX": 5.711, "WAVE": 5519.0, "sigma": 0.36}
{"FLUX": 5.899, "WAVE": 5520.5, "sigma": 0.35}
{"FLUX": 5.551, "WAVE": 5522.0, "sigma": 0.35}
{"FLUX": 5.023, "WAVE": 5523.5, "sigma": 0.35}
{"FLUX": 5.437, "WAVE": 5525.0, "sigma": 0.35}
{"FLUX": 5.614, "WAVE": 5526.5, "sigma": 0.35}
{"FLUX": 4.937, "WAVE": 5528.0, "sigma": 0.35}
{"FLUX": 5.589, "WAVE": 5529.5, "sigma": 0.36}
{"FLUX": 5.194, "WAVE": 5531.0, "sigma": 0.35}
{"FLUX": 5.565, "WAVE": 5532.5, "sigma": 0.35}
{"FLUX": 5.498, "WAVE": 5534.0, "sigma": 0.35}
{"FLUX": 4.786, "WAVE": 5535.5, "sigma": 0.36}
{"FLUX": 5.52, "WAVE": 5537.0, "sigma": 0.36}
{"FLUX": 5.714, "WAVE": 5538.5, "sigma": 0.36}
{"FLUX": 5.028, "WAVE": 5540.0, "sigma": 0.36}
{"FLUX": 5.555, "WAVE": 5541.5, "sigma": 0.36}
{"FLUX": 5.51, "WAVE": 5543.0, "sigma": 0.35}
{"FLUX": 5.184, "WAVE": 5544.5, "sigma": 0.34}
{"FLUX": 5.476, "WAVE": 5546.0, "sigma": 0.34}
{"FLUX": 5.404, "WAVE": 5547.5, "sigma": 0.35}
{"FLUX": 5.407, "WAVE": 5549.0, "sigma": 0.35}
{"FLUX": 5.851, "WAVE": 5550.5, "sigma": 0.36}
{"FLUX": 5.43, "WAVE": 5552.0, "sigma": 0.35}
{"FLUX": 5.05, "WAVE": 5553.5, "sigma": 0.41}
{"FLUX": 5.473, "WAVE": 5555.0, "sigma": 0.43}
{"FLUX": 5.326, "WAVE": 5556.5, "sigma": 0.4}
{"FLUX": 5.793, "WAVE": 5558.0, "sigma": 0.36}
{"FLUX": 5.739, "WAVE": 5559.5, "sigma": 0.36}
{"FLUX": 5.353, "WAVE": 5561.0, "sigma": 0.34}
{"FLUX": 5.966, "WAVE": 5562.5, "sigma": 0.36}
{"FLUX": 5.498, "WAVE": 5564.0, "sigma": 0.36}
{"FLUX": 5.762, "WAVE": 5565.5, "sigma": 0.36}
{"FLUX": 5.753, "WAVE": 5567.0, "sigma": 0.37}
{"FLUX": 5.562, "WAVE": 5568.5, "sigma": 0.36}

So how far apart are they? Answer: 24.7 angstrom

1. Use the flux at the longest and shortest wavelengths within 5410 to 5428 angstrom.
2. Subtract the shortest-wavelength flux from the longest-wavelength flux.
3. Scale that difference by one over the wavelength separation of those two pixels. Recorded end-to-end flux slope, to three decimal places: 0.043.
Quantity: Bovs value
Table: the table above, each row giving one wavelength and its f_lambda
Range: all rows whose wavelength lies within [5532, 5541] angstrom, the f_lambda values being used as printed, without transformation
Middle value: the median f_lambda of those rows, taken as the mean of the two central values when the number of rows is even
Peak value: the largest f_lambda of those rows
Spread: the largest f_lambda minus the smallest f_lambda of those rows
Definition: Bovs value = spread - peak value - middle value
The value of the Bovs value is -10.3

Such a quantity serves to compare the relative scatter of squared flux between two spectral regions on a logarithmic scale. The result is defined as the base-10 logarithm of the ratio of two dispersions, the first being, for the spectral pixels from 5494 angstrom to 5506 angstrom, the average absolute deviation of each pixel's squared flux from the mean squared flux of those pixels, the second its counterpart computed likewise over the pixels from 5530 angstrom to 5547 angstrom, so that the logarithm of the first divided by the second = 0.11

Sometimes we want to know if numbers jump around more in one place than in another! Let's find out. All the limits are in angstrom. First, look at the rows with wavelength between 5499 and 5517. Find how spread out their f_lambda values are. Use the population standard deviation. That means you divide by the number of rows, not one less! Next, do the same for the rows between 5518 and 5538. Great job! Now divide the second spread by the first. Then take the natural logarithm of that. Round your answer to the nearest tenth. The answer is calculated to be -0.4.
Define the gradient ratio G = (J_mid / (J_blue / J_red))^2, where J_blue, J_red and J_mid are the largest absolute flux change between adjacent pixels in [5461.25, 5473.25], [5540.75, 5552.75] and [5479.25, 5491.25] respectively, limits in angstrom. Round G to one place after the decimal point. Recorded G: 1.3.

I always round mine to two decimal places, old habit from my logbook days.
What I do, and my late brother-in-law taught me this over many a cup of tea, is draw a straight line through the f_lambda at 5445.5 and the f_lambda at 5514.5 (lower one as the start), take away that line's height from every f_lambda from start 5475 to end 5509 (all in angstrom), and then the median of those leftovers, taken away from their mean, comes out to 0.08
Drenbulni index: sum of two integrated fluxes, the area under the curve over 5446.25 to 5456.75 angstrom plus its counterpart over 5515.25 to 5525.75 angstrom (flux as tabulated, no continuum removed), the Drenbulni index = 114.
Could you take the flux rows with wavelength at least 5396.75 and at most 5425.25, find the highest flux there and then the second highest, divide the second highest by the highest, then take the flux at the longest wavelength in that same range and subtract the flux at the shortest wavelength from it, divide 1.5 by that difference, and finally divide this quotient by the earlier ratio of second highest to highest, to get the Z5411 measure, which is 2.1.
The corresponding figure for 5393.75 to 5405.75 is 10.6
